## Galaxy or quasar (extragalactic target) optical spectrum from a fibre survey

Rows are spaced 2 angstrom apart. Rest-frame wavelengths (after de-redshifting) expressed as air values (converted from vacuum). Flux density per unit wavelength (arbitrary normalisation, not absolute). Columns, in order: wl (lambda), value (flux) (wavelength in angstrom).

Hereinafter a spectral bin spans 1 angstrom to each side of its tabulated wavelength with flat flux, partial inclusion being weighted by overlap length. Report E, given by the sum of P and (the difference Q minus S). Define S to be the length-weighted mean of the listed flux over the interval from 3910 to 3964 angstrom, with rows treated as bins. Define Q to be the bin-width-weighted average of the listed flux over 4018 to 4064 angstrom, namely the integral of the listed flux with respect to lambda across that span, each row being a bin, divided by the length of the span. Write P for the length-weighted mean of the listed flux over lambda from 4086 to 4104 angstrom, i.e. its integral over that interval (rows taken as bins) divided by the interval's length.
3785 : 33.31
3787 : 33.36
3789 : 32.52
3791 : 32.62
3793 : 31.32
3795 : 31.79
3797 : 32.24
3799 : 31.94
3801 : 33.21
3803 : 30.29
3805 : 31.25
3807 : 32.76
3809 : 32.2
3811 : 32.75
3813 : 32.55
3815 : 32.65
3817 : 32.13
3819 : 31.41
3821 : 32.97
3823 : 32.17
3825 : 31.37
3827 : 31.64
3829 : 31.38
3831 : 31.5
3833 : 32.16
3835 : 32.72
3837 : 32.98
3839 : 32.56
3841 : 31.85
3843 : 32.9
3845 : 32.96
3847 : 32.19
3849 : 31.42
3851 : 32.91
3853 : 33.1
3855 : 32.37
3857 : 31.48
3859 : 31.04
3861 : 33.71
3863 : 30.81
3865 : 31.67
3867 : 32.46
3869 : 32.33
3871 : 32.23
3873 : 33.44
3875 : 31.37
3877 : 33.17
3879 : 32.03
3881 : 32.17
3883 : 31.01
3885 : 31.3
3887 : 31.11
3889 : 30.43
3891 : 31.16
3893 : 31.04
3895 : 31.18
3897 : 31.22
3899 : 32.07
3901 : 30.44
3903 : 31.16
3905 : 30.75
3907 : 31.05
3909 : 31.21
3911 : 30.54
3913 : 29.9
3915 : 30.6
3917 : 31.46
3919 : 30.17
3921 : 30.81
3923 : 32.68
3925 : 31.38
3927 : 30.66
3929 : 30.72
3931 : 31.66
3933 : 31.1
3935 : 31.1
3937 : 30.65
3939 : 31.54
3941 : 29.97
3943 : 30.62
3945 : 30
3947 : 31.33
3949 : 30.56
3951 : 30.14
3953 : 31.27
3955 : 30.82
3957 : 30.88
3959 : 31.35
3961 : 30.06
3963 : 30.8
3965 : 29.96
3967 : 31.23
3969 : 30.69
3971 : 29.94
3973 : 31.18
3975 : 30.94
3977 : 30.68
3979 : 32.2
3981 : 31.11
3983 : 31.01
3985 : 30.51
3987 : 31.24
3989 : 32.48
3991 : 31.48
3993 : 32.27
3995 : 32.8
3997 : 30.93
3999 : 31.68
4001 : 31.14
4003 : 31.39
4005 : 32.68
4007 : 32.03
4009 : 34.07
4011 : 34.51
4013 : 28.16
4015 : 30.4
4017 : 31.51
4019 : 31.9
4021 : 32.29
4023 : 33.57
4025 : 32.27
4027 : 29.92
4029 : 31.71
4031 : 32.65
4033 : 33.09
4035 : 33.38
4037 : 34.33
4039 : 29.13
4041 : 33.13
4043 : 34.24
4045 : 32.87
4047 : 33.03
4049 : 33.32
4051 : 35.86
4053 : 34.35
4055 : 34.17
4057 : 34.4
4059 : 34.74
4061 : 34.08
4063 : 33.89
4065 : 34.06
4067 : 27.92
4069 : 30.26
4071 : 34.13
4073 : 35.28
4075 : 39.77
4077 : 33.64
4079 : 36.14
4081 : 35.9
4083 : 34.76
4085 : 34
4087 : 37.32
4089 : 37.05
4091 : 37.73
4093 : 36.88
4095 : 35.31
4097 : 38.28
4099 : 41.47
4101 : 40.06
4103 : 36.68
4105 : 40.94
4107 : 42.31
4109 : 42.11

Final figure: 40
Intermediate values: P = 37.9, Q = 33.1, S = 30.8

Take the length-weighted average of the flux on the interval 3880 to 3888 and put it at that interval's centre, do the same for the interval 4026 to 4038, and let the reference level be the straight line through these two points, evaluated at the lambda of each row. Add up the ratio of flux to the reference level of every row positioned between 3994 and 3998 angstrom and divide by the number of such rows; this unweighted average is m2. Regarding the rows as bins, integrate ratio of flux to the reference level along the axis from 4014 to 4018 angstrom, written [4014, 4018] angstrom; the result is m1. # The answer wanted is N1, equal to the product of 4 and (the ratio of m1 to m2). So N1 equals 15.5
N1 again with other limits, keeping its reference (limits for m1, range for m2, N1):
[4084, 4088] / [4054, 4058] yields 16.5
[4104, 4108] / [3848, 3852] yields 19.5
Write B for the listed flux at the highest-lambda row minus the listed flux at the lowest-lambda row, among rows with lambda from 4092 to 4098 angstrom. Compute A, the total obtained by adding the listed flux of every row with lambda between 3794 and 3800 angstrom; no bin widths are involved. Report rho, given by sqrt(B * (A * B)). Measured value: 14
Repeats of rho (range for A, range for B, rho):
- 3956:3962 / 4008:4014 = 57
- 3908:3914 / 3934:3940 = 4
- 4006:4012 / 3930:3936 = 6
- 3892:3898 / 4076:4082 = 22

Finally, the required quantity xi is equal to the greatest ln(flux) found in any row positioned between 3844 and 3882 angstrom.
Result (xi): 3.52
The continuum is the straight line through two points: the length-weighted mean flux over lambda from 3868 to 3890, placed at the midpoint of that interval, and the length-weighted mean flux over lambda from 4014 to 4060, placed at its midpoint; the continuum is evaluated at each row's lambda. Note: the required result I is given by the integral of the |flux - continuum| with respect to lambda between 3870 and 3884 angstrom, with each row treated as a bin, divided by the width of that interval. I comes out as 0.73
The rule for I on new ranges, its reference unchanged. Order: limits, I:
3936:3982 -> 1.60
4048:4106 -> 3.01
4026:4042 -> 1.30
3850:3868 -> 0.88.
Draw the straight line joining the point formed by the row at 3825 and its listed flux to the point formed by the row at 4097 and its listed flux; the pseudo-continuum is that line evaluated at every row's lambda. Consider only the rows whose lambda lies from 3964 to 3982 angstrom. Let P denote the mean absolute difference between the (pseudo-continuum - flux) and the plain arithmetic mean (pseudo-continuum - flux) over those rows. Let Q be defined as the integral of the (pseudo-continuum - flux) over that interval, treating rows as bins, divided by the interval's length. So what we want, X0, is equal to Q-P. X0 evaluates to 3.8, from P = 0.4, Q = 4.2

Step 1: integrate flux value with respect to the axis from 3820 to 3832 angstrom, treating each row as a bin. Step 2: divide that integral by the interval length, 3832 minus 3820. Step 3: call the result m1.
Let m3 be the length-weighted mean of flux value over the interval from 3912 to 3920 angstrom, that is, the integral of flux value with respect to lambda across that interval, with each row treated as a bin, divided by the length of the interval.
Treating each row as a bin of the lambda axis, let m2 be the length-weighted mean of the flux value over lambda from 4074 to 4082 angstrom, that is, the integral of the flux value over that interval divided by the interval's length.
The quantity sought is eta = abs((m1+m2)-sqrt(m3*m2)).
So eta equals 34.9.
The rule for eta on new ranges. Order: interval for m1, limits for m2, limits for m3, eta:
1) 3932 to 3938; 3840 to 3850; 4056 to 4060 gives 29.8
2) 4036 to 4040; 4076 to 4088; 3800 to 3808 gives 33.5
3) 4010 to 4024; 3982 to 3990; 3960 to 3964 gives 32.2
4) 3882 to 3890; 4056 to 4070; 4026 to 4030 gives 32.0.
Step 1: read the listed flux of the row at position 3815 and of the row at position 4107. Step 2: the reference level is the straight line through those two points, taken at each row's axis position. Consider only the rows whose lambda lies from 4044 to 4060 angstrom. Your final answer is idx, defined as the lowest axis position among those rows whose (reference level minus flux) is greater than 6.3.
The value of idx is 4045 angstrom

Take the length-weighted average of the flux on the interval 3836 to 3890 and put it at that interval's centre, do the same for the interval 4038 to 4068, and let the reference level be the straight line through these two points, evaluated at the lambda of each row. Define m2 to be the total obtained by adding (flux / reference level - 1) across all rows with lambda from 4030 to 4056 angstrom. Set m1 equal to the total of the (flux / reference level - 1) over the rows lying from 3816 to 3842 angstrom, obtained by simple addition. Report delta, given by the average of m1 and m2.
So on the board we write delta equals 0.1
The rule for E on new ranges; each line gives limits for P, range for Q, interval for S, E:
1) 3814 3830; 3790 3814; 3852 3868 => 32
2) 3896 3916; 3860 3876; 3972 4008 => 32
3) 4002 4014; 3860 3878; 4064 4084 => 30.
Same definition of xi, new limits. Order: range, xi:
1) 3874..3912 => 3.50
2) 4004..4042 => 3.54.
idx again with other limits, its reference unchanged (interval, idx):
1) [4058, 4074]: 4061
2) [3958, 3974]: 3961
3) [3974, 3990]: 3975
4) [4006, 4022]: 4007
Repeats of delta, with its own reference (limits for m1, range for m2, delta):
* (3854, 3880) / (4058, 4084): 0.2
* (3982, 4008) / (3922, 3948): -0.6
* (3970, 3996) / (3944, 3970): -0.7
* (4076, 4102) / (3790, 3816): 0.7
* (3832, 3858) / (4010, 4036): -0.1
